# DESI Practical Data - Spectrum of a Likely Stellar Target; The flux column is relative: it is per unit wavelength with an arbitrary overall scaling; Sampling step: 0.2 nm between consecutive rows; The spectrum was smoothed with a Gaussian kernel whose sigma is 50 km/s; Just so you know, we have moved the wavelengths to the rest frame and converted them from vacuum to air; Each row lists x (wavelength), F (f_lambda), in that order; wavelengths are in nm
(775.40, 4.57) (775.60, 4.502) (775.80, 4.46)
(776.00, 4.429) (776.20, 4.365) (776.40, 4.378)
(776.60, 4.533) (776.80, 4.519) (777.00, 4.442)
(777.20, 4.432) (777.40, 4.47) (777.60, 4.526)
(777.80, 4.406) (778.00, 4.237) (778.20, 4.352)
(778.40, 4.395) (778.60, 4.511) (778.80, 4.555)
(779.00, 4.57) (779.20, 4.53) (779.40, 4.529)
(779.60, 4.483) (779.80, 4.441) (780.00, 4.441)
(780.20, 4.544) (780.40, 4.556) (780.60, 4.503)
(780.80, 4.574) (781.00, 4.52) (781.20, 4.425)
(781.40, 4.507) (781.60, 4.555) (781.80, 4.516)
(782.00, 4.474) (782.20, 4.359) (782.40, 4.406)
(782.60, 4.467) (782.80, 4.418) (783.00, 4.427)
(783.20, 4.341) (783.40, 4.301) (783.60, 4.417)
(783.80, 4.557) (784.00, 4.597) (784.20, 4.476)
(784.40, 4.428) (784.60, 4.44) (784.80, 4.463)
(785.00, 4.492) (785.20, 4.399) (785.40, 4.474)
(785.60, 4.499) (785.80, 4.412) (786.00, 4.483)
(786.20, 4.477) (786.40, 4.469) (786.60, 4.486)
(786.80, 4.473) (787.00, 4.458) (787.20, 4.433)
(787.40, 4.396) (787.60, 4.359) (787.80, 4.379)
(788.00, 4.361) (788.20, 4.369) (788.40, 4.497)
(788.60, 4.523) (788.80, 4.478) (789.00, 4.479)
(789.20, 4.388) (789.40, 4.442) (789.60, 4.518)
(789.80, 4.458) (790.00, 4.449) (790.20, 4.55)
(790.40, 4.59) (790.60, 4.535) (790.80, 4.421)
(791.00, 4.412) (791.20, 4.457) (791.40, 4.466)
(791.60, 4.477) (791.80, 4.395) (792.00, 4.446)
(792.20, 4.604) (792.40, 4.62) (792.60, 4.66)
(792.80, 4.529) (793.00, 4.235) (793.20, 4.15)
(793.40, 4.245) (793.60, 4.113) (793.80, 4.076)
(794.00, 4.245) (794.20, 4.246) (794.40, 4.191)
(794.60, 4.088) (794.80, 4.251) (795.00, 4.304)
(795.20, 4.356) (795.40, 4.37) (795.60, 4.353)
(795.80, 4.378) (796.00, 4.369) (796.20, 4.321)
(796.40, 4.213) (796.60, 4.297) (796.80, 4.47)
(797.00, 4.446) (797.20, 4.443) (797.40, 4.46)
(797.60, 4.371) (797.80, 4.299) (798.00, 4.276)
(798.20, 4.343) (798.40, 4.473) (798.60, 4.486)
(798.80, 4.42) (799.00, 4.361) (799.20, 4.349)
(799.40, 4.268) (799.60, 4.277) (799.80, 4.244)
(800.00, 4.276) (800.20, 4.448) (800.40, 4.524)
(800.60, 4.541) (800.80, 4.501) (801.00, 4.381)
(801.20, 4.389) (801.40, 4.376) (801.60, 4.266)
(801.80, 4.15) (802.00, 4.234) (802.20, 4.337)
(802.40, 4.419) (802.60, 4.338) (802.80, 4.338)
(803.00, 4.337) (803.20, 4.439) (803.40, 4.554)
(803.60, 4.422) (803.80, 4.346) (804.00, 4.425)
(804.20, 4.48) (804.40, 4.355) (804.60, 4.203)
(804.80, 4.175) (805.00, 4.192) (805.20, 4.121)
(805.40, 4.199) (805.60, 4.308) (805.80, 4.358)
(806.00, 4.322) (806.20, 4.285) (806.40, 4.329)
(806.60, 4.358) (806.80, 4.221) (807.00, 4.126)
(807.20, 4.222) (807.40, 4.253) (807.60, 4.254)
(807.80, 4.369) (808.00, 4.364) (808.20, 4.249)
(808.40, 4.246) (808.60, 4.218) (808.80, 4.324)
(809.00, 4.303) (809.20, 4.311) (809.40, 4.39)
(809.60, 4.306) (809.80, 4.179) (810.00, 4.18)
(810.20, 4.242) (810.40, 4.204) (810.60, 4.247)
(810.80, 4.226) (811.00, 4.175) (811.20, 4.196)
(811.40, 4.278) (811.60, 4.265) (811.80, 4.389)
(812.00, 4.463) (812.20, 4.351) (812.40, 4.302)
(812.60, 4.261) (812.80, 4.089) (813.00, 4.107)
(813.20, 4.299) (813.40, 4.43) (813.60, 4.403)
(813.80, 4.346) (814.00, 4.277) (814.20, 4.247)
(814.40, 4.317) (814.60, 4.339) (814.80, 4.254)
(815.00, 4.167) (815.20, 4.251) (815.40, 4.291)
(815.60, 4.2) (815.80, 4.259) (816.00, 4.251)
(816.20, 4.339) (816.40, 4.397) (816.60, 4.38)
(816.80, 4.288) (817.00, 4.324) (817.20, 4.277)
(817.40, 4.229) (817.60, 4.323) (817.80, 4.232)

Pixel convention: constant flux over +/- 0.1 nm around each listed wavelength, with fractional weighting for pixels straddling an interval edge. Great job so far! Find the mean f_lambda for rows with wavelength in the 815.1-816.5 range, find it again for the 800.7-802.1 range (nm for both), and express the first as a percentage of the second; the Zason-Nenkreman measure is 99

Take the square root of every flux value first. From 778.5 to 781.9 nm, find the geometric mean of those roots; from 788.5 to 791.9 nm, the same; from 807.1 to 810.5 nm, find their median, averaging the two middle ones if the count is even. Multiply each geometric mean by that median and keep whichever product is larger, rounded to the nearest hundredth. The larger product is 4.38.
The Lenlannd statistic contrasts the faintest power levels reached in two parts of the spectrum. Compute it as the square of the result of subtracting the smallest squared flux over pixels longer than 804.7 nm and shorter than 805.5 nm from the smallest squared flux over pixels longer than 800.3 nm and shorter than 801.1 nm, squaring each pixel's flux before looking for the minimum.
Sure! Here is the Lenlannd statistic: 4.9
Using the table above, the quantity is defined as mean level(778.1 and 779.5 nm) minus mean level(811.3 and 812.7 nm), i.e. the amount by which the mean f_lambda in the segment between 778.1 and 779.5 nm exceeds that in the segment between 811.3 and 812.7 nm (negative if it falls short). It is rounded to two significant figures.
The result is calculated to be 0.16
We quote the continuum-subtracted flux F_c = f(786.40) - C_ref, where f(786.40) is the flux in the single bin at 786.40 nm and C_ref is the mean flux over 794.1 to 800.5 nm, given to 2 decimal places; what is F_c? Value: 0.13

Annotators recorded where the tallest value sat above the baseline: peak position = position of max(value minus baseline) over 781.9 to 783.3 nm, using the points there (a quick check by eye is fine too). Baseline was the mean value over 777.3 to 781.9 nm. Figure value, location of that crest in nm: 782.00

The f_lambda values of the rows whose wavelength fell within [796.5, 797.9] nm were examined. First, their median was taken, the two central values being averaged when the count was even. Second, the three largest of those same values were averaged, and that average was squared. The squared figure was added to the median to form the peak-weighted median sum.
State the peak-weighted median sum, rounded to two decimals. 24.32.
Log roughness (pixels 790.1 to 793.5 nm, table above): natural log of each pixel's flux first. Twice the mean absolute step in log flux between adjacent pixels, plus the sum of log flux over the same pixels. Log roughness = 25.4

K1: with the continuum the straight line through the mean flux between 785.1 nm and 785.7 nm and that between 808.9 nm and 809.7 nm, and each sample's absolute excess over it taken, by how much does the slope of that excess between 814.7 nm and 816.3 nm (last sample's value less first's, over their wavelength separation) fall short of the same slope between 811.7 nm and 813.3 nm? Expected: -0.05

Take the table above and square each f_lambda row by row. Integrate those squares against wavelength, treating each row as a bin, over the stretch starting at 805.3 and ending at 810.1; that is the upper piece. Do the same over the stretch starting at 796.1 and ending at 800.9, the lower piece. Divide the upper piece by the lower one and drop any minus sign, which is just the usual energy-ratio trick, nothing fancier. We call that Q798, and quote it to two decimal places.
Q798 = 0.95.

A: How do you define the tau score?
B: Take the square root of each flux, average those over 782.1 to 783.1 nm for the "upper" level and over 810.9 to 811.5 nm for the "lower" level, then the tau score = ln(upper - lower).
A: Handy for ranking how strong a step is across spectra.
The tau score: -3.0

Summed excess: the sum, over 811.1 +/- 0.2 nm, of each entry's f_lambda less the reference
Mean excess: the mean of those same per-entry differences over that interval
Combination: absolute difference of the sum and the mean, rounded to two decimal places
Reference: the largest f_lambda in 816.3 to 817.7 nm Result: 0.21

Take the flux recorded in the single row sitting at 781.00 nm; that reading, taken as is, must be 4.52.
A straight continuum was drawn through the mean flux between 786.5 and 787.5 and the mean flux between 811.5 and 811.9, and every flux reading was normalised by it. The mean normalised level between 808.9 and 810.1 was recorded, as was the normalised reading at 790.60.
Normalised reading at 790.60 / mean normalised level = 1.04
